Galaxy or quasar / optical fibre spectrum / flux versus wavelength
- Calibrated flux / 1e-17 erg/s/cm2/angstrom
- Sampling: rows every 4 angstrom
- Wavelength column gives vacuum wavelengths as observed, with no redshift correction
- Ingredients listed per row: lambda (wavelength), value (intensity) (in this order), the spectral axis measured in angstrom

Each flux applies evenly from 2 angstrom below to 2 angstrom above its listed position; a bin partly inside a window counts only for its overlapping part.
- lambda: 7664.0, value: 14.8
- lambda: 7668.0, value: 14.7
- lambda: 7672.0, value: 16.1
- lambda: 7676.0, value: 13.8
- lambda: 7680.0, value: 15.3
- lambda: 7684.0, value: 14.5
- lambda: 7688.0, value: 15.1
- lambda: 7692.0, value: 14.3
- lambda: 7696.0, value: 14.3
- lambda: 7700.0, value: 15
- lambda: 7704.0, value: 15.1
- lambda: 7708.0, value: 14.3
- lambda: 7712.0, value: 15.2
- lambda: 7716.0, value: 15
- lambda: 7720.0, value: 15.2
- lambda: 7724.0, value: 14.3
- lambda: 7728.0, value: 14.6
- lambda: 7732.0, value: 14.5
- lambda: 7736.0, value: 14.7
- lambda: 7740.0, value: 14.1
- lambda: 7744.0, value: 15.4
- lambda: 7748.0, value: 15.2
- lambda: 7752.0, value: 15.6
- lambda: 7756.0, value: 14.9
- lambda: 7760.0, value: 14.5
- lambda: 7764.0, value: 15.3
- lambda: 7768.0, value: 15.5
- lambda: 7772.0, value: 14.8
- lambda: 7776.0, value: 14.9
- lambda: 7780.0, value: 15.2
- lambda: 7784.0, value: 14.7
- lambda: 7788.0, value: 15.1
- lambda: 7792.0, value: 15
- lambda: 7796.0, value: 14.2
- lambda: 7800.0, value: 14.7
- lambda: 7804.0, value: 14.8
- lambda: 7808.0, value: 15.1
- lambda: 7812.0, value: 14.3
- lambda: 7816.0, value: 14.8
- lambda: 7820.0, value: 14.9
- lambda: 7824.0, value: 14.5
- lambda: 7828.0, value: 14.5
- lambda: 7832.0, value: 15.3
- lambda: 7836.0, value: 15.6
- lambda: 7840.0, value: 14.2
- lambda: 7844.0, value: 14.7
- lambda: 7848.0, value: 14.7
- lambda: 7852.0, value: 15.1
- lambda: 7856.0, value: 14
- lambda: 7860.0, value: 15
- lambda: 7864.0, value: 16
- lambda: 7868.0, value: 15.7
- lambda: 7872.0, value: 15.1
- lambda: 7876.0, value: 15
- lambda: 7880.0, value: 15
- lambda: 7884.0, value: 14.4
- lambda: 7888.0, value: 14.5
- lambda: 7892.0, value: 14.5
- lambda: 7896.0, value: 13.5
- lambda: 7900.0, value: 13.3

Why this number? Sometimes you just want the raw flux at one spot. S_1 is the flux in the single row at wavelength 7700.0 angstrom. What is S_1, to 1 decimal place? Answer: 15.0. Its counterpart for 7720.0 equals 15.2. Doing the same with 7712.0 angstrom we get 15.2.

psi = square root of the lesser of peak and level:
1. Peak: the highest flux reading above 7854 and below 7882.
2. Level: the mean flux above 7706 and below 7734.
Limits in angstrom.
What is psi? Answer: 3.84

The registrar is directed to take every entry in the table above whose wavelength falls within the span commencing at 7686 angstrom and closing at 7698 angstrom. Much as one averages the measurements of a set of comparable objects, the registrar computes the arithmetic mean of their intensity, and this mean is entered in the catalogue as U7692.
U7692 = 14.6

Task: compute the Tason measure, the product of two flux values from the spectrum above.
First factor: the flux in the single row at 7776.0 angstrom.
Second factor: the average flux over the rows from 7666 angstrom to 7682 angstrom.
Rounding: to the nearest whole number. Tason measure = 223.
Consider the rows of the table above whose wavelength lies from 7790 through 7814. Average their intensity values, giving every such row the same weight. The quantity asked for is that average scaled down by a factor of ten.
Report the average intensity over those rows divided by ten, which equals 1.47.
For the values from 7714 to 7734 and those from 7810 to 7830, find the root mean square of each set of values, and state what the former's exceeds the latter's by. 0.12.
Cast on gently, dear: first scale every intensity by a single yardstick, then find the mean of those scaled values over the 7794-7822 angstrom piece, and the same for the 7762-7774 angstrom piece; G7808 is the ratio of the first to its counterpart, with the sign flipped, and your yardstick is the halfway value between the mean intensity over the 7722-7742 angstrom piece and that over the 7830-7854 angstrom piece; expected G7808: -0.966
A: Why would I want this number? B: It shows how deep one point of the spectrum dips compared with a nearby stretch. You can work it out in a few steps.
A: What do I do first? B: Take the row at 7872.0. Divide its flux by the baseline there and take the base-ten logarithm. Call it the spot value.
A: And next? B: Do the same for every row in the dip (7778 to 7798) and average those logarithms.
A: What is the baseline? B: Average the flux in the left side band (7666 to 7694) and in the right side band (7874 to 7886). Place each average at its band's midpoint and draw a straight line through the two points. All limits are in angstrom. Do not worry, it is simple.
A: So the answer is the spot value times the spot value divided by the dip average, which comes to 0.11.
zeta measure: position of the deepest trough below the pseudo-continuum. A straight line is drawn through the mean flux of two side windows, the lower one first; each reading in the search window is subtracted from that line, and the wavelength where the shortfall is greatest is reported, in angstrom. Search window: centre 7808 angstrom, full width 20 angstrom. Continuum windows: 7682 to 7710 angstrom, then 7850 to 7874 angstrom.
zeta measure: 7812.0 angstrom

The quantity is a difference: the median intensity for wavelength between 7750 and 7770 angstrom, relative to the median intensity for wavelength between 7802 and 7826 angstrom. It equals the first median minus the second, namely 0.5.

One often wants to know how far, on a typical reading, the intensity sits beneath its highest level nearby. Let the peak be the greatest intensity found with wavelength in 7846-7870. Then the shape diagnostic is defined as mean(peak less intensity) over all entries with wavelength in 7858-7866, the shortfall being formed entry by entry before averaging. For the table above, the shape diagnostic 0.5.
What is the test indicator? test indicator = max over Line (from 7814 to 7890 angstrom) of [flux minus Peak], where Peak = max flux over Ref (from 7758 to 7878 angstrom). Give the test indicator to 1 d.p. 0.0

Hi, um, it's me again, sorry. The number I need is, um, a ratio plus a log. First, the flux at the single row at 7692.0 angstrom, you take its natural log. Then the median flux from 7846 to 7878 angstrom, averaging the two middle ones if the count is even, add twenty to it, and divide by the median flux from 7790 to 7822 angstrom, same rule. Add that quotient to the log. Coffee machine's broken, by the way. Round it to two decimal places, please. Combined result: 5.03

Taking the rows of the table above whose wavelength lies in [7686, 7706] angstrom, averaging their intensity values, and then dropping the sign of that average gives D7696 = 14.76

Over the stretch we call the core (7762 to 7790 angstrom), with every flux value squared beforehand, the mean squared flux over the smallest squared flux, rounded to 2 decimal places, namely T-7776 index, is 1.05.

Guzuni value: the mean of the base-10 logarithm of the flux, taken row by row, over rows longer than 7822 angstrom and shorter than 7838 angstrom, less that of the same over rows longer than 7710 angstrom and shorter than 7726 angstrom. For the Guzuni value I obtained 0.0014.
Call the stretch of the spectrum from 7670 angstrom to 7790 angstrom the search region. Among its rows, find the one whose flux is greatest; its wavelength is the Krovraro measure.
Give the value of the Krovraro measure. 7672.0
